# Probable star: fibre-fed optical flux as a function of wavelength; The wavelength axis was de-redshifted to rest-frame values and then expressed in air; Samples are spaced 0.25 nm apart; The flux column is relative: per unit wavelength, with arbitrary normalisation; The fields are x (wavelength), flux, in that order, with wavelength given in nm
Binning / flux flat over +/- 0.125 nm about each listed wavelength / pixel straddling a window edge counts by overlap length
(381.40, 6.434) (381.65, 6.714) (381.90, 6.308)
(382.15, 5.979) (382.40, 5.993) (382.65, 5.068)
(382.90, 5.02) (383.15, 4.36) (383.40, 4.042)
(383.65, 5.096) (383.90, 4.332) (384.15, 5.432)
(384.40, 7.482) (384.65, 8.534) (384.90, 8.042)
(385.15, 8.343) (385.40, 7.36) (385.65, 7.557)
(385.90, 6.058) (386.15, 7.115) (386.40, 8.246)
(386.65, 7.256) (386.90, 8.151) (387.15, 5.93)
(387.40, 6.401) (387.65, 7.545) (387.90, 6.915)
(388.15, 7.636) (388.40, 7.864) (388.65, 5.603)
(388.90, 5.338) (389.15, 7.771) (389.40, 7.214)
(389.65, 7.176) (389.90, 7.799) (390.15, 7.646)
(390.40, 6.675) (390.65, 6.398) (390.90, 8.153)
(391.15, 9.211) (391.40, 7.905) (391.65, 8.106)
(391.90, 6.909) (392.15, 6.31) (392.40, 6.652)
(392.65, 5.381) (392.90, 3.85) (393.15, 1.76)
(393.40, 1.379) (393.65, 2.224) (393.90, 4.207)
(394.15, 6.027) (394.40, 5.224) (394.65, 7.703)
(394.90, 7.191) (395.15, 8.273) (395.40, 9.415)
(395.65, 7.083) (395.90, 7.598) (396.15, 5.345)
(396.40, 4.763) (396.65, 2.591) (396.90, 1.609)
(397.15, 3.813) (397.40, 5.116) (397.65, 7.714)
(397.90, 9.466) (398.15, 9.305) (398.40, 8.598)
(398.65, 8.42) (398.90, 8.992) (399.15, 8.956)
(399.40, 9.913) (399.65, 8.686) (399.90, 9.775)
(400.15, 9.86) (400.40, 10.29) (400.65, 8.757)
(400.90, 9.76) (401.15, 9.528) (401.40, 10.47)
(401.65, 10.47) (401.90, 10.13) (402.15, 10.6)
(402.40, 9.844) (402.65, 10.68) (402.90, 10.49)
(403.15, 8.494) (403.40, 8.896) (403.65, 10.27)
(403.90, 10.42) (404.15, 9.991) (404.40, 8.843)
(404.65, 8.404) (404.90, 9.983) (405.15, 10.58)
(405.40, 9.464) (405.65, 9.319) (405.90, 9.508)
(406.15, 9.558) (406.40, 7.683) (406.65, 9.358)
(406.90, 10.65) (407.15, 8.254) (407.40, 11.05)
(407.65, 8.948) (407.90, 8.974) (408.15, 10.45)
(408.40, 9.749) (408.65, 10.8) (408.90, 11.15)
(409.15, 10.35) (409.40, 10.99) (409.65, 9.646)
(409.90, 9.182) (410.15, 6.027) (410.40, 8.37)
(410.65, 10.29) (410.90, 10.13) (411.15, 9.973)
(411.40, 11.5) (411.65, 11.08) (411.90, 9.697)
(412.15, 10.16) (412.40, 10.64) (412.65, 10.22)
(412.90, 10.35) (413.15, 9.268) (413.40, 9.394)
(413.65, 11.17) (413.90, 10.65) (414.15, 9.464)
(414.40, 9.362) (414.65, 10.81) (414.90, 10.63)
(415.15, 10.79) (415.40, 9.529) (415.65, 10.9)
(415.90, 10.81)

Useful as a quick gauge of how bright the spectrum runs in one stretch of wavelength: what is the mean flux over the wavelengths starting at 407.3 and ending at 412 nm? 10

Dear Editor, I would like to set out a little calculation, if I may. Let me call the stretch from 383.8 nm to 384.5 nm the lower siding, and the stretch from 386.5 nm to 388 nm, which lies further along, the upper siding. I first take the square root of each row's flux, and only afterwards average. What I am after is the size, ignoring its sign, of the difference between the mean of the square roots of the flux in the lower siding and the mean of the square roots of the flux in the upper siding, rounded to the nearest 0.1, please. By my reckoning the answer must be 0.3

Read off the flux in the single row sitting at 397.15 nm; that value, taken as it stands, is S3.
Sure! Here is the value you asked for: 3.813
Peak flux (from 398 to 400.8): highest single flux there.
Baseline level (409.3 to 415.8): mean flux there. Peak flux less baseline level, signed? 0.28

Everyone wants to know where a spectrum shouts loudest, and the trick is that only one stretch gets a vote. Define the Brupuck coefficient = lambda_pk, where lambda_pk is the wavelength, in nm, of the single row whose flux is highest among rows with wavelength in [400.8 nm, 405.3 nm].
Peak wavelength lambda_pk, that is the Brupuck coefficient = 402.65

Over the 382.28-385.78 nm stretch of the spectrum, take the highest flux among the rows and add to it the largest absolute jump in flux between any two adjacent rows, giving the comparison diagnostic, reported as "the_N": 10.6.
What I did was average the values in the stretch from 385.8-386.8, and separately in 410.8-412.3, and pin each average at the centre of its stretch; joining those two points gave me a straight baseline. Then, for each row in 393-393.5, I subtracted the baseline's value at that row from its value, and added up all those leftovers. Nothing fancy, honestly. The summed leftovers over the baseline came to -13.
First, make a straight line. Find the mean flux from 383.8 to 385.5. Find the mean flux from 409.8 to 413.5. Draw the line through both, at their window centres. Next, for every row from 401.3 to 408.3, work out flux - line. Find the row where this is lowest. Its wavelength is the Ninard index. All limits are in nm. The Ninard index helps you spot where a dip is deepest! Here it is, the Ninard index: 406.40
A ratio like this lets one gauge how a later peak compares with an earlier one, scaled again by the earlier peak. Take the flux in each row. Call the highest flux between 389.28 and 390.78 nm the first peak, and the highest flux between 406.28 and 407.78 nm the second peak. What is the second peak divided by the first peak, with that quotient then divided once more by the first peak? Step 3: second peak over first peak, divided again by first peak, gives 0.18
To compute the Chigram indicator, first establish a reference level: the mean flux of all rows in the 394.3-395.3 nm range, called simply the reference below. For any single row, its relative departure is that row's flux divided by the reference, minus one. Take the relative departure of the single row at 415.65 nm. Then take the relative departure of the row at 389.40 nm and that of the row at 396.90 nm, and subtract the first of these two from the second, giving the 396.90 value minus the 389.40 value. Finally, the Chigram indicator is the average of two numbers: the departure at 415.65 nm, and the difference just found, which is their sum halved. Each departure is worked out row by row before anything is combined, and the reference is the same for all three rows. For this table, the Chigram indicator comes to -0.13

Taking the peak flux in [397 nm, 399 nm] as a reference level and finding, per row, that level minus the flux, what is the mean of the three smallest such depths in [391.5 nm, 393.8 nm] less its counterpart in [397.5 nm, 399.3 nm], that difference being 2.0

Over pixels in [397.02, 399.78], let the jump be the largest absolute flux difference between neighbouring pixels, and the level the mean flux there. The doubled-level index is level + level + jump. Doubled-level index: 18.8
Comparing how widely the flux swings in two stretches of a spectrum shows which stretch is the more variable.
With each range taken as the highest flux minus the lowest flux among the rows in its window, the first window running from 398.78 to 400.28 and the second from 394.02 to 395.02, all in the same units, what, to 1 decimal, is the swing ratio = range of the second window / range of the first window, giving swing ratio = 2.0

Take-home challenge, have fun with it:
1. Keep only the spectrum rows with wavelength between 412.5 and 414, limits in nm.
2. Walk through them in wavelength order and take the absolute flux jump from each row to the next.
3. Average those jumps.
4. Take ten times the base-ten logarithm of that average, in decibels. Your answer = -1.4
